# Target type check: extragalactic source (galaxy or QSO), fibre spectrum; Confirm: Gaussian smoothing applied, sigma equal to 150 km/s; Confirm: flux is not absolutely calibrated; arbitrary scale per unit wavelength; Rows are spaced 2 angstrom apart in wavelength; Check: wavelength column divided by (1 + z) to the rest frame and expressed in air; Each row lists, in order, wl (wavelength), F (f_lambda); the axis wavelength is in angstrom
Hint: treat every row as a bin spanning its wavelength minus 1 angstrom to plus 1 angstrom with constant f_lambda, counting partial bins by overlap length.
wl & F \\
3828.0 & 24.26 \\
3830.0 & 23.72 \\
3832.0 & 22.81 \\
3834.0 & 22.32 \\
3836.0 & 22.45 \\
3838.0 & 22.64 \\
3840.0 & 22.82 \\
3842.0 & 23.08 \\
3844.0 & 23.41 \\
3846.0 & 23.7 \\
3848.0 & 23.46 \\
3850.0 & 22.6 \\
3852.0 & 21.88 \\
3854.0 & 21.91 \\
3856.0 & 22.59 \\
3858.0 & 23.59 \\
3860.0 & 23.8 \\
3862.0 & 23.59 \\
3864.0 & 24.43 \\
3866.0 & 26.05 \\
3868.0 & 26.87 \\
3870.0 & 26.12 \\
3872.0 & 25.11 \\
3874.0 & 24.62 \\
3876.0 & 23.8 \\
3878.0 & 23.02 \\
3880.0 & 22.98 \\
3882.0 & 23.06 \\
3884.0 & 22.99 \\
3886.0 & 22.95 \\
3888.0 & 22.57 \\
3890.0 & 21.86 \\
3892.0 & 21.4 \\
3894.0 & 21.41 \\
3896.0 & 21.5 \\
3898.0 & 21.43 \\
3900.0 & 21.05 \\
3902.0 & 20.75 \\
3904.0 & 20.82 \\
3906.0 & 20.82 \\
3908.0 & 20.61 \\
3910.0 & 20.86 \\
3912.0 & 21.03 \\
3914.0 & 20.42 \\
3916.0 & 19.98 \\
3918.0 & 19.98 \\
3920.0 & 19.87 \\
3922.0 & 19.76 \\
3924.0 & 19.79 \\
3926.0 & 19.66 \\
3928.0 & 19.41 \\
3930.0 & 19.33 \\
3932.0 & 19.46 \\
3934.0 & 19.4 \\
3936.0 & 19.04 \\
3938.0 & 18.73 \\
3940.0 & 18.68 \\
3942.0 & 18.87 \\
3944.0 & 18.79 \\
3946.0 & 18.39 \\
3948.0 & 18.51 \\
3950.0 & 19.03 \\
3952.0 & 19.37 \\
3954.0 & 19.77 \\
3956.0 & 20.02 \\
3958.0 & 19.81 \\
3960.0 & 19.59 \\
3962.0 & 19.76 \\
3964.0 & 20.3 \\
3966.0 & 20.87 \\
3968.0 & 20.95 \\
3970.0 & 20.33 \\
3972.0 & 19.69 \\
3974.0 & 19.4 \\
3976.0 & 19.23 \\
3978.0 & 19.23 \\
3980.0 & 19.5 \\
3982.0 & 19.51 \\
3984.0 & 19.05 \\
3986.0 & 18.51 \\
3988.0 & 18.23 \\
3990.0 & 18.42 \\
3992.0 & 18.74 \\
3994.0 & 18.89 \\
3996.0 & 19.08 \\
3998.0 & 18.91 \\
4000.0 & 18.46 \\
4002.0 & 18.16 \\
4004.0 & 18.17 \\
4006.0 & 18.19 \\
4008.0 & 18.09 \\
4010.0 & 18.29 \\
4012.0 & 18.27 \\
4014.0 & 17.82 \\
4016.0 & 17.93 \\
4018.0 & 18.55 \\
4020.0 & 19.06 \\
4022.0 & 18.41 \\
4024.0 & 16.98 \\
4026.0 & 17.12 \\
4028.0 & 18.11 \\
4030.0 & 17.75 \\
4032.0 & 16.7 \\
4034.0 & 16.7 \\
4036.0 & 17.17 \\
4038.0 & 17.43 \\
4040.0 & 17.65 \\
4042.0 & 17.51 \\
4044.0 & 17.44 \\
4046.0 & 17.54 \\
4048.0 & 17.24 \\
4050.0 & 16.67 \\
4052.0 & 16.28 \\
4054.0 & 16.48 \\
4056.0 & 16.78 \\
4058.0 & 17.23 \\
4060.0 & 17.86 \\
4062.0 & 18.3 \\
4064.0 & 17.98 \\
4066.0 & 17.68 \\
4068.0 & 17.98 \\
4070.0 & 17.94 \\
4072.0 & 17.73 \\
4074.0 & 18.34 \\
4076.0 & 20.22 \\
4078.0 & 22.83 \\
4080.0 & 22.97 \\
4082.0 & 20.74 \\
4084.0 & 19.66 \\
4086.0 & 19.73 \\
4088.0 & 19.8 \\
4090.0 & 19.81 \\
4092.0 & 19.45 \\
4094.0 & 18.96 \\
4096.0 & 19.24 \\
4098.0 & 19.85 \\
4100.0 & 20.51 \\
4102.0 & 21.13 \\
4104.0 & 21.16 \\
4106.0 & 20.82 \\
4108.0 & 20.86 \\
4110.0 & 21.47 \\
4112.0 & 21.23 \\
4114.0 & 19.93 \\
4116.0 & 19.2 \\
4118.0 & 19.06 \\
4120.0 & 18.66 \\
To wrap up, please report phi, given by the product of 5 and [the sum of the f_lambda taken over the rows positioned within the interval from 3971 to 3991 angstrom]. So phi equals 954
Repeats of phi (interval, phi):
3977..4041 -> 2915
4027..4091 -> 2921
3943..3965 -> 1067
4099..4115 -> 836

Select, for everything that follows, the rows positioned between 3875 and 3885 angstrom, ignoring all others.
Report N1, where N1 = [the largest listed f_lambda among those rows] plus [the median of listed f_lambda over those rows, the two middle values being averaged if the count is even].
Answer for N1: 47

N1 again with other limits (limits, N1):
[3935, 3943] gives 38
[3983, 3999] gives 38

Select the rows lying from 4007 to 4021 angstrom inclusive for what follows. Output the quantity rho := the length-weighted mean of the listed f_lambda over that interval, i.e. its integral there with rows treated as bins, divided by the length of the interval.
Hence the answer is 18.3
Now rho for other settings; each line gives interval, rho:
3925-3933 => 19.5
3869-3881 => 24.3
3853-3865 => 23.3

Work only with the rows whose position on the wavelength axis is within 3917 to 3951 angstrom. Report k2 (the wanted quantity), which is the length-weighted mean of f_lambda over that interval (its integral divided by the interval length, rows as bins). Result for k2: 19.2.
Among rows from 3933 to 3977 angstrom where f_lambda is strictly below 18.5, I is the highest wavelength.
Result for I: 3946.0 angstrom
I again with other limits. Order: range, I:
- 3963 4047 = 4046.0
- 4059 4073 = 4072.0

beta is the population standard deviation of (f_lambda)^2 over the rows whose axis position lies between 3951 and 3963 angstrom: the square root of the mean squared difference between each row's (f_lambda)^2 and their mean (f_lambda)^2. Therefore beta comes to 8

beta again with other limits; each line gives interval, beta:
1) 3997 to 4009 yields 11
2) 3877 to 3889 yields 7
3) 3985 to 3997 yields 11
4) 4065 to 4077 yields 33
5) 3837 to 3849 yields 17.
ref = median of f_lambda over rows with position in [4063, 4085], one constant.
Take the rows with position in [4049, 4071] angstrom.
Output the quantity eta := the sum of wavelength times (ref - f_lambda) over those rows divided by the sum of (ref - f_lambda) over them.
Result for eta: 4056.2 angstrom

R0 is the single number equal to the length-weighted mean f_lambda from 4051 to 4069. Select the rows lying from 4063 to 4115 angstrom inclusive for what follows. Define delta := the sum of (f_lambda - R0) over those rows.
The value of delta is 66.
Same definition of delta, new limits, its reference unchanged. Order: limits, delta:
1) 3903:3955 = 58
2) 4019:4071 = 2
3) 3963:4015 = 42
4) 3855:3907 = 147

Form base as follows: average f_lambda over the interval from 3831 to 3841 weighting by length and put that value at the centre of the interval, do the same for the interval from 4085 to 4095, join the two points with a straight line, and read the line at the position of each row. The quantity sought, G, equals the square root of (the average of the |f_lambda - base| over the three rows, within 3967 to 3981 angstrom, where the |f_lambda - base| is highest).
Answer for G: 1.3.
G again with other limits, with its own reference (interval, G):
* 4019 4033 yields 1.8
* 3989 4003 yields 1.5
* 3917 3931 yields 1.4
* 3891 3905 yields 1.0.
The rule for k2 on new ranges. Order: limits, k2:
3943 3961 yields 19.3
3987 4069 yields 17.8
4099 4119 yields 20.5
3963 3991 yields 19.5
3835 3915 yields 22.8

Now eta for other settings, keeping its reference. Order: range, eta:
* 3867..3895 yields 3878.6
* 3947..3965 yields 3957.8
